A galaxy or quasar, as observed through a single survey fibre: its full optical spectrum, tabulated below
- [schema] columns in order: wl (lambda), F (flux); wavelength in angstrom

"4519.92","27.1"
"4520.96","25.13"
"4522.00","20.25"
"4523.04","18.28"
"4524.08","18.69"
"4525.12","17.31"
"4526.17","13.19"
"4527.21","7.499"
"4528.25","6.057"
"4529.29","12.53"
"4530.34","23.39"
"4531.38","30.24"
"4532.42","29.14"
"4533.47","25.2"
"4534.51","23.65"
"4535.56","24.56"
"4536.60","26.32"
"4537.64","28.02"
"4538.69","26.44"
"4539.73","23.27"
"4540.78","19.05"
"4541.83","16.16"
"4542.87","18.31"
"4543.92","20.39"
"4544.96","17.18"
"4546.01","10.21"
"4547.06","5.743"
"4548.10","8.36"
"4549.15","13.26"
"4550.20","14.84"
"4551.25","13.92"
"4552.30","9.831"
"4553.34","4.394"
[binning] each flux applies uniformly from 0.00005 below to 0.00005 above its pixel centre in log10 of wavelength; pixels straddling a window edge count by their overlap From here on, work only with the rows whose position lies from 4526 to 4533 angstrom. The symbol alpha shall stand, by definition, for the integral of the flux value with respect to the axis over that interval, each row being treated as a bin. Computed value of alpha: 124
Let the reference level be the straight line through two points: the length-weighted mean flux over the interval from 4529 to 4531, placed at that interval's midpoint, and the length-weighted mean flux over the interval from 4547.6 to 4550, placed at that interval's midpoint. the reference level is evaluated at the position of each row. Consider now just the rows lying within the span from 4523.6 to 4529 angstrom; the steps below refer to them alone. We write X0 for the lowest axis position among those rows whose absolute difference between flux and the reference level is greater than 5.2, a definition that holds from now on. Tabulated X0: 4526.17 angstrom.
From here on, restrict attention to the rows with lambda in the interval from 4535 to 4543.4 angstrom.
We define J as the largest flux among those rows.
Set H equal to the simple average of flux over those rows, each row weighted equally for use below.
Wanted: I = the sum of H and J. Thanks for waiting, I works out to 51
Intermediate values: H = 23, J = 28.02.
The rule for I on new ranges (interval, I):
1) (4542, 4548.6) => 34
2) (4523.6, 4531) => 37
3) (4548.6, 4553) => 28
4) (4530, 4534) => 57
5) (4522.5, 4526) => 37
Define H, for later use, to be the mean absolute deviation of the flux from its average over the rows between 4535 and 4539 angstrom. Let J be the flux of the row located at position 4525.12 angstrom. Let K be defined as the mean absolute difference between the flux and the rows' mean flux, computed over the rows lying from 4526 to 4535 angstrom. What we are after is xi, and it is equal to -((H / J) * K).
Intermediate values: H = 0.9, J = 17.31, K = 8.2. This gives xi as -0.4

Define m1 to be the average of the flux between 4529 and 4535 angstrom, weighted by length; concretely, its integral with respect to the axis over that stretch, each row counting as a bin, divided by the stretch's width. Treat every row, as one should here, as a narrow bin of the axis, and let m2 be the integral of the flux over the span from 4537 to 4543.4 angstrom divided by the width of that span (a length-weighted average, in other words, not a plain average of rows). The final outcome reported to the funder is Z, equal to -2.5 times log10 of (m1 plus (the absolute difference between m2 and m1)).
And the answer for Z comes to -3.6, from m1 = 24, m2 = 22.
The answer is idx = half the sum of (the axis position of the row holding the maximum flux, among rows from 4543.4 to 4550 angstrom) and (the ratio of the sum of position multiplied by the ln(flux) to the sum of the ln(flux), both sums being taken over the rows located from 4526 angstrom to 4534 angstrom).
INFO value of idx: 4537.1 angstrom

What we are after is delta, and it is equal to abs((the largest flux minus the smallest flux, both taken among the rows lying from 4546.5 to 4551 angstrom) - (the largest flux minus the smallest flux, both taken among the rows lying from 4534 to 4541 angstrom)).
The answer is 0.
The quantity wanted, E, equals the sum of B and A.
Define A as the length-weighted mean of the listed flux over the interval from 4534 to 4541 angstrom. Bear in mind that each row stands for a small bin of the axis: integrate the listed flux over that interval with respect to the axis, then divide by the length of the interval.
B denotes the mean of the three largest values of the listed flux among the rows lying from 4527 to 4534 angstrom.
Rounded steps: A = 25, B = 28.2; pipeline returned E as 53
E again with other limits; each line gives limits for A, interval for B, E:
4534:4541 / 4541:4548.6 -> 43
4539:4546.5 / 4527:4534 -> 46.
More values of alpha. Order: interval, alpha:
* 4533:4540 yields 178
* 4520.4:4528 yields 128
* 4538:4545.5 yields 152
